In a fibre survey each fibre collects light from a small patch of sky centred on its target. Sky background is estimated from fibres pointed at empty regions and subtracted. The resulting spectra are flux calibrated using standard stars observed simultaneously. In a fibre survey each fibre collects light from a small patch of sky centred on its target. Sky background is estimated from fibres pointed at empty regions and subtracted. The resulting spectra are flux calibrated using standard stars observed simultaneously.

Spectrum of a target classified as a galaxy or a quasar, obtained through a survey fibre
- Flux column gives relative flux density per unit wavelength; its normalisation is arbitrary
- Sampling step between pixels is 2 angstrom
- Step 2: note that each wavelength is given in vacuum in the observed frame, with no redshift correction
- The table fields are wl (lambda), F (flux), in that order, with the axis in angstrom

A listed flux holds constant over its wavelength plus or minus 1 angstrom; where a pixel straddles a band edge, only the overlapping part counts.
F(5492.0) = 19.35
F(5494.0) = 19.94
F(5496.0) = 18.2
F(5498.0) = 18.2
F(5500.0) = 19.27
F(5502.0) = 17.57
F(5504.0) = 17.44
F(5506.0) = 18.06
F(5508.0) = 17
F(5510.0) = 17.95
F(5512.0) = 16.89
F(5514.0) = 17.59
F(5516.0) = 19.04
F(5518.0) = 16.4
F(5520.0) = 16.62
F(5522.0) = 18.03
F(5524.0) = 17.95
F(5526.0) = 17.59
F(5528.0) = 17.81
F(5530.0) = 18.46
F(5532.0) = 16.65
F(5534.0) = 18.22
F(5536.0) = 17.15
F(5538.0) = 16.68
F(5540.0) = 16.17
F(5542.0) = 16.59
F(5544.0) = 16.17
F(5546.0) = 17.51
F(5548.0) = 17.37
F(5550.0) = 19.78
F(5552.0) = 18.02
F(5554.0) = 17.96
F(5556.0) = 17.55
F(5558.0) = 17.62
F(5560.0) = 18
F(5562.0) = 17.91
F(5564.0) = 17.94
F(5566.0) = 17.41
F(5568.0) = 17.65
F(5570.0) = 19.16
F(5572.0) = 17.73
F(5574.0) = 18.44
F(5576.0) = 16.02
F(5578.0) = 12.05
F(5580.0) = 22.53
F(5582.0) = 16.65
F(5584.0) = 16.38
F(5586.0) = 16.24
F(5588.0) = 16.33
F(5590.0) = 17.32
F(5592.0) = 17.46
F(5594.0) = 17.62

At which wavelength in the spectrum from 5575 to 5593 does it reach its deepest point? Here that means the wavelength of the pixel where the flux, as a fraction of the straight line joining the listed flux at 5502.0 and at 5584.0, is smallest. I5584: 5578.0 angstrom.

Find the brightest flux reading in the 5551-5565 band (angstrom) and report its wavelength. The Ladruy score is 5552.0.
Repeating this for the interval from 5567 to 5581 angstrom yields 5580.0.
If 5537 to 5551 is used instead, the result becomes 5550.0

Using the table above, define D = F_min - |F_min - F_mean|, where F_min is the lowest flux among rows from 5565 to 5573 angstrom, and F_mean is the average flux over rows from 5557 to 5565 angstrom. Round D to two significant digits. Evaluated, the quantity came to 17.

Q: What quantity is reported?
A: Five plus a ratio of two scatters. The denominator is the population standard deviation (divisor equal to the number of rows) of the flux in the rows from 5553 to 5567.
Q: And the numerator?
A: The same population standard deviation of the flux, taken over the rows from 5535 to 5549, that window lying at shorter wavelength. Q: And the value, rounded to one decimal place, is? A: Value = 7.3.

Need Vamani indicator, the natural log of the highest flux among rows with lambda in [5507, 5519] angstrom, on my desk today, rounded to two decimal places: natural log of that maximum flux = 2.95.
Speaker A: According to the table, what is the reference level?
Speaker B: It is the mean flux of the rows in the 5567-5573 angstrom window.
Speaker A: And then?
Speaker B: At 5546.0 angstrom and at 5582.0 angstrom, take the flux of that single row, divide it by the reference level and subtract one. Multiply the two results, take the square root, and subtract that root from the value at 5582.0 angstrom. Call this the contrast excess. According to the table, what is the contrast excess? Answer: -0.14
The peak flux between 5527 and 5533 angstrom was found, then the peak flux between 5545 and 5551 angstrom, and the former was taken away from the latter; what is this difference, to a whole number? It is 1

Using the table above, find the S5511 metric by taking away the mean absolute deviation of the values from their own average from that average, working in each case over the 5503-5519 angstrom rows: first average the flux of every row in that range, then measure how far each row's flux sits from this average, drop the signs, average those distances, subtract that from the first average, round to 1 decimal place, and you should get 16.9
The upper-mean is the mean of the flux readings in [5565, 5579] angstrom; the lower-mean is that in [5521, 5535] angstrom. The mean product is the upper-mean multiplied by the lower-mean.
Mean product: 301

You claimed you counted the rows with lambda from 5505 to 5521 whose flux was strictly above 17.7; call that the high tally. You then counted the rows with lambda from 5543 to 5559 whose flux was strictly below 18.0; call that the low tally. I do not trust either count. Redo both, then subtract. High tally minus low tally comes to -3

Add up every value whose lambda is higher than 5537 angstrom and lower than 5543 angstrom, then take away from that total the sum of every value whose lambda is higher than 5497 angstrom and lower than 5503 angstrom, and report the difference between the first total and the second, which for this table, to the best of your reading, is -5.6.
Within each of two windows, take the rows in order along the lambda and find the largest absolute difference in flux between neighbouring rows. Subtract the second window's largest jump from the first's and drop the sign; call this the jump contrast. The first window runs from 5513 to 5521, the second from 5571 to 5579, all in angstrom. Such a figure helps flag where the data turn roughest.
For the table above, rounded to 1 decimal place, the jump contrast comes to 1.3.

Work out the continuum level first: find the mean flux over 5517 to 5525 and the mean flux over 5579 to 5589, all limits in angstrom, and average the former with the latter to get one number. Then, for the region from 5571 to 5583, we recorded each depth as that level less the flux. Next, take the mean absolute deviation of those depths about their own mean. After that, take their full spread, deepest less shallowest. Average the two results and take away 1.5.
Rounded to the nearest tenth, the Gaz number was 4.9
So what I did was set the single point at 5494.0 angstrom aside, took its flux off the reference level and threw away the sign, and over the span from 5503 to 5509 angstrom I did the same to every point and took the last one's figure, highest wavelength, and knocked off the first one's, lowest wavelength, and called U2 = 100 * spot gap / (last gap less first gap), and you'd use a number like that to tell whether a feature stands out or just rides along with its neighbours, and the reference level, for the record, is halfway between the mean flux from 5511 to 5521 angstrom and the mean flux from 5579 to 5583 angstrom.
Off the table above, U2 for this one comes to 339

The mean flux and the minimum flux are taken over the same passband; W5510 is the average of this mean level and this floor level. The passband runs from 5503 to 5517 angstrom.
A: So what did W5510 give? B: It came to 17.3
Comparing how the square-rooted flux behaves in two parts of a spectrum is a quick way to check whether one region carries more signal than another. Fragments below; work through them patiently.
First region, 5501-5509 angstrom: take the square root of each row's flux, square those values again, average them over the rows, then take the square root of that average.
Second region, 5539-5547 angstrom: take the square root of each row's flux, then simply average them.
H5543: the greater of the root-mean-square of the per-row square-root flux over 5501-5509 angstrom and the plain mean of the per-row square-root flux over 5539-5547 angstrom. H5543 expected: 4.19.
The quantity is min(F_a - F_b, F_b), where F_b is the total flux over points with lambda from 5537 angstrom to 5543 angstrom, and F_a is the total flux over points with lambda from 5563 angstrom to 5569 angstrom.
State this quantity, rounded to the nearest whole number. 4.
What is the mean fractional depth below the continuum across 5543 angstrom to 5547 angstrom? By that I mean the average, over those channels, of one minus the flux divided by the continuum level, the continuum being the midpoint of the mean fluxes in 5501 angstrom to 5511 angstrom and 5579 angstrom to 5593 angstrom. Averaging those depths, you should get 0.04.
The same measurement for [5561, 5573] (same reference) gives -0.02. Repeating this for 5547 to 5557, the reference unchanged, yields -0.03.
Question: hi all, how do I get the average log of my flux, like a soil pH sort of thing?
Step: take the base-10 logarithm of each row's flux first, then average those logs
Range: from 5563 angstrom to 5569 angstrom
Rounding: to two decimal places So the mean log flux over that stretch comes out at 1.25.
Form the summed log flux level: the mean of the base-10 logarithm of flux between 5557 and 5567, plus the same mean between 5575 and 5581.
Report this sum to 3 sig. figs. 2.46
